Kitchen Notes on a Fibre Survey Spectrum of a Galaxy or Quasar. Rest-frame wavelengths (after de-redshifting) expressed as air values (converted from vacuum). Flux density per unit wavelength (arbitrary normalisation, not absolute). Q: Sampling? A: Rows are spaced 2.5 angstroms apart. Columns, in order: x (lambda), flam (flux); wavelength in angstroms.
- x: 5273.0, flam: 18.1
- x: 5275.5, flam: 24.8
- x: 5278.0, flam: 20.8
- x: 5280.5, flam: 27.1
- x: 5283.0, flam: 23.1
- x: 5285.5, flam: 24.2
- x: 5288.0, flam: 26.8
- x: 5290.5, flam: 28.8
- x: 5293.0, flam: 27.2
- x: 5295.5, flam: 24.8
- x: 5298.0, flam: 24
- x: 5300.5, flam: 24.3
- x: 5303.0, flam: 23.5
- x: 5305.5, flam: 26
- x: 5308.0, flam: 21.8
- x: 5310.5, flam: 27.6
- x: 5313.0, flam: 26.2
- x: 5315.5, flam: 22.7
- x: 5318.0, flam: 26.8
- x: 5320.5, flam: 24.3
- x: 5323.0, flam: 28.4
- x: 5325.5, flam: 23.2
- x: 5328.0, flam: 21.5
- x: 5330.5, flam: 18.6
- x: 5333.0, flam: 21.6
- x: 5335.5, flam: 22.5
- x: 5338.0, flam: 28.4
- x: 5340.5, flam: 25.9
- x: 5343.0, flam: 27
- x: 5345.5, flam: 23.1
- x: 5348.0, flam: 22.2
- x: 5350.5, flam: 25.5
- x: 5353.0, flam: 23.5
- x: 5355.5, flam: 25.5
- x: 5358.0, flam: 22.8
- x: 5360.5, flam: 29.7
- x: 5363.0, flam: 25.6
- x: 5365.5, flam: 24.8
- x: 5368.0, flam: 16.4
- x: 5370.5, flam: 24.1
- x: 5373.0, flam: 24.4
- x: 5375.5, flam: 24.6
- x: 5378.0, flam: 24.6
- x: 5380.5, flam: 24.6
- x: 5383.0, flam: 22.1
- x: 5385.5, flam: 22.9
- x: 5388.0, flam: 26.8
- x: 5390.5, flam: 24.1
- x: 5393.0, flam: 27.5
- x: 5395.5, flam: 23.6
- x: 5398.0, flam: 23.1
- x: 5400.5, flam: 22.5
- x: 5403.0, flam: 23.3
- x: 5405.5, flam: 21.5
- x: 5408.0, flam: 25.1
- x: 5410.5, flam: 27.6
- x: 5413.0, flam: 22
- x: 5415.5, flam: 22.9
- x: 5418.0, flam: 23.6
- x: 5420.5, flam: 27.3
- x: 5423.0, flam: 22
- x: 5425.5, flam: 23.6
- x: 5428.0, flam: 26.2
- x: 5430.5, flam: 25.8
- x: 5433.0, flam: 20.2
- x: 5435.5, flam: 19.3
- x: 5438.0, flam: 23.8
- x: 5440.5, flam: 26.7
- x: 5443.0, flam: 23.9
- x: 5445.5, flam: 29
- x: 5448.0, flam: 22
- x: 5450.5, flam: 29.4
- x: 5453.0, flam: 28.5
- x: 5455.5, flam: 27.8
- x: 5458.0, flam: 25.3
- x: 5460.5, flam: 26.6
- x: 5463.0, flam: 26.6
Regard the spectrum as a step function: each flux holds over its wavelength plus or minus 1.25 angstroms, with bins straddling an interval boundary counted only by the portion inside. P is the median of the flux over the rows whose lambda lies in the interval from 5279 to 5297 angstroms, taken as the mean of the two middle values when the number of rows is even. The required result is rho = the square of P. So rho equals 718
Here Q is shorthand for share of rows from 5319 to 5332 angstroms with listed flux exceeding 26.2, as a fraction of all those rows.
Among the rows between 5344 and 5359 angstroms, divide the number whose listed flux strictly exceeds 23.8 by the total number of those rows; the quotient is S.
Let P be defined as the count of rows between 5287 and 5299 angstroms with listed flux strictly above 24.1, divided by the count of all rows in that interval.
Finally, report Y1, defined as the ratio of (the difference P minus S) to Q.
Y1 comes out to 2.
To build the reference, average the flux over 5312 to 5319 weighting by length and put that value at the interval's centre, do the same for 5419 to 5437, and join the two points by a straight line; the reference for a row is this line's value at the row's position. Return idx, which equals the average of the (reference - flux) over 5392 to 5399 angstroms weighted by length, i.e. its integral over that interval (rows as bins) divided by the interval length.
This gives -0.7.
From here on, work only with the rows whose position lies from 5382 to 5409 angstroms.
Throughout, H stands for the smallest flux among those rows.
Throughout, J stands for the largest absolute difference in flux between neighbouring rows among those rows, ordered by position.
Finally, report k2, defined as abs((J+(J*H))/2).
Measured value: 44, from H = 21.5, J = 3.9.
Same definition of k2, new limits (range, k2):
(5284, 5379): 73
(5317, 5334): 51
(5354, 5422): 73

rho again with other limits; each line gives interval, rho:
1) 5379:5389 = 564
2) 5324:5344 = 522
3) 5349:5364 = 650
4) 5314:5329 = 564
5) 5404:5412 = 630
